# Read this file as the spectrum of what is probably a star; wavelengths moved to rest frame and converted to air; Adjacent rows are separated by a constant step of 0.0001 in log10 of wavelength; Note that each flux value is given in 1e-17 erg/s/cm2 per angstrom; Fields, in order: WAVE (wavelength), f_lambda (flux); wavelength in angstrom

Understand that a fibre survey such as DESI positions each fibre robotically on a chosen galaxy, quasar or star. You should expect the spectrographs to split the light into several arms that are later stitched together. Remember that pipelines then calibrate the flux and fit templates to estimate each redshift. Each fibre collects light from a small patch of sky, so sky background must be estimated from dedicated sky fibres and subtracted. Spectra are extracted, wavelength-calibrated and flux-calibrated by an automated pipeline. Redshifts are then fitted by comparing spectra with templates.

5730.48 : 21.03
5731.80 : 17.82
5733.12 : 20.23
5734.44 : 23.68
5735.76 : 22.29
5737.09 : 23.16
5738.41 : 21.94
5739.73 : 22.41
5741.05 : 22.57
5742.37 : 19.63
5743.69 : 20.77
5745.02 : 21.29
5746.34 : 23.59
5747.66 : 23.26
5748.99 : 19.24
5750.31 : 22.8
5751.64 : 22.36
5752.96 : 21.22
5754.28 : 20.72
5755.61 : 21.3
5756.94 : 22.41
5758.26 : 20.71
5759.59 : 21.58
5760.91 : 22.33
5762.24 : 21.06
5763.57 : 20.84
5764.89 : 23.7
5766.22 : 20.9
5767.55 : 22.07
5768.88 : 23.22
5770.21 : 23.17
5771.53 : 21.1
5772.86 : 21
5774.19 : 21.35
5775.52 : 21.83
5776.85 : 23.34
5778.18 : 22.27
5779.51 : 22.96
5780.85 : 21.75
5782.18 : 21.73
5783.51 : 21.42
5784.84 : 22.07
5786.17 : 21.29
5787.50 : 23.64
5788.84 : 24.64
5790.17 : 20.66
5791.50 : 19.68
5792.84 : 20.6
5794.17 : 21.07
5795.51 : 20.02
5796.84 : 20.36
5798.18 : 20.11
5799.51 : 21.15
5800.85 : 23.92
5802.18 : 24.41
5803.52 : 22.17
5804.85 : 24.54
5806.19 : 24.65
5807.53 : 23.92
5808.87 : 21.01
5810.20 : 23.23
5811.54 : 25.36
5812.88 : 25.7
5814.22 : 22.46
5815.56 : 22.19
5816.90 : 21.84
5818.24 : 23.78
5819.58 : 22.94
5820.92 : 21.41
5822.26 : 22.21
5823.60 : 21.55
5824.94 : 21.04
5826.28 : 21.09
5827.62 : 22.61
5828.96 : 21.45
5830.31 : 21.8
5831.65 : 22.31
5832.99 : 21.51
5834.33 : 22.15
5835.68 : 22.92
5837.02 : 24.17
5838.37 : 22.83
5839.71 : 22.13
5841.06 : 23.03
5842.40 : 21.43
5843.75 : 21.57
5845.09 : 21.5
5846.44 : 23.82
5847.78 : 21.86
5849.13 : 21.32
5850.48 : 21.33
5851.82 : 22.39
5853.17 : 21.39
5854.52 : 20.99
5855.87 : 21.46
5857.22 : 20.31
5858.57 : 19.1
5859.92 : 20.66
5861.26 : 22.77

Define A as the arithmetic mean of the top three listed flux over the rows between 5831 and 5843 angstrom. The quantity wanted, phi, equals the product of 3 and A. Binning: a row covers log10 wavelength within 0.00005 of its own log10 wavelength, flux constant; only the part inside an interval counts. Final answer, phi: 70.1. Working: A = 23.4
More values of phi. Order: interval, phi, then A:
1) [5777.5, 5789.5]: 71.2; 23.7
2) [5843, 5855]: 68.1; 22.7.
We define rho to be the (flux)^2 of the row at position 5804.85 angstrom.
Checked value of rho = 602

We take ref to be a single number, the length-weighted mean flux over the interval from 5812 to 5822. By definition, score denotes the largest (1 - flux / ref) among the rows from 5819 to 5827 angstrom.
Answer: 0.082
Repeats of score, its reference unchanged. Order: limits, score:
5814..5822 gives 0.066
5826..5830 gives 0.080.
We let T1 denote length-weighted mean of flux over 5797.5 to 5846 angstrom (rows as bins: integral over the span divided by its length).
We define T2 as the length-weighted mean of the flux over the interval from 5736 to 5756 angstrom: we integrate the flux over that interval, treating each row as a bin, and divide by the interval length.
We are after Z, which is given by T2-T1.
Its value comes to -0.8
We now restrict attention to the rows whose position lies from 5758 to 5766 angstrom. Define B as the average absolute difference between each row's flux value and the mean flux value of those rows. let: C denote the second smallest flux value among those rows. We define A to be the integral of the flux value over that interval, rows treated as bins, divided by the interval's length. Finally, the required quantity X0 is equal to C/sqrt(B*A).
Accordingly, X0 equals 4.8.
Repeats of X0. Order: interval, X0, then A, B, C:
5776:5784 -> 5.9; 22.2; 0.61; 21.73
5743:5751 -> 3.8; 21.8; 1.39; 20.77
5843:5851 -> 5.7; 21.9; 0.64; 21.33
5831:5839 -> 5.7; 22.6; 0.66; 22.15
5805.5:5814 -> 4.2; 23.9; 1.26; 23.23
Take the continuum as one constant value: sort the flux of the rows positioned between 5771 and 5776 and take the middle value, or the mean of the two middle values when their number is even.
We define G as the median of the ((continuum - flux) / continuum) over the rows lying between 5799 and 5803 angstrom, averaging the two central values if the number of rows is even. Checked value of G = -0.13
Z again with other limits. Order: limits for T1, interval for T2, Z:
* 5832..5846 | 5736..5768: -0.6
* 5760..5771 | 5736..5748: -0.1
